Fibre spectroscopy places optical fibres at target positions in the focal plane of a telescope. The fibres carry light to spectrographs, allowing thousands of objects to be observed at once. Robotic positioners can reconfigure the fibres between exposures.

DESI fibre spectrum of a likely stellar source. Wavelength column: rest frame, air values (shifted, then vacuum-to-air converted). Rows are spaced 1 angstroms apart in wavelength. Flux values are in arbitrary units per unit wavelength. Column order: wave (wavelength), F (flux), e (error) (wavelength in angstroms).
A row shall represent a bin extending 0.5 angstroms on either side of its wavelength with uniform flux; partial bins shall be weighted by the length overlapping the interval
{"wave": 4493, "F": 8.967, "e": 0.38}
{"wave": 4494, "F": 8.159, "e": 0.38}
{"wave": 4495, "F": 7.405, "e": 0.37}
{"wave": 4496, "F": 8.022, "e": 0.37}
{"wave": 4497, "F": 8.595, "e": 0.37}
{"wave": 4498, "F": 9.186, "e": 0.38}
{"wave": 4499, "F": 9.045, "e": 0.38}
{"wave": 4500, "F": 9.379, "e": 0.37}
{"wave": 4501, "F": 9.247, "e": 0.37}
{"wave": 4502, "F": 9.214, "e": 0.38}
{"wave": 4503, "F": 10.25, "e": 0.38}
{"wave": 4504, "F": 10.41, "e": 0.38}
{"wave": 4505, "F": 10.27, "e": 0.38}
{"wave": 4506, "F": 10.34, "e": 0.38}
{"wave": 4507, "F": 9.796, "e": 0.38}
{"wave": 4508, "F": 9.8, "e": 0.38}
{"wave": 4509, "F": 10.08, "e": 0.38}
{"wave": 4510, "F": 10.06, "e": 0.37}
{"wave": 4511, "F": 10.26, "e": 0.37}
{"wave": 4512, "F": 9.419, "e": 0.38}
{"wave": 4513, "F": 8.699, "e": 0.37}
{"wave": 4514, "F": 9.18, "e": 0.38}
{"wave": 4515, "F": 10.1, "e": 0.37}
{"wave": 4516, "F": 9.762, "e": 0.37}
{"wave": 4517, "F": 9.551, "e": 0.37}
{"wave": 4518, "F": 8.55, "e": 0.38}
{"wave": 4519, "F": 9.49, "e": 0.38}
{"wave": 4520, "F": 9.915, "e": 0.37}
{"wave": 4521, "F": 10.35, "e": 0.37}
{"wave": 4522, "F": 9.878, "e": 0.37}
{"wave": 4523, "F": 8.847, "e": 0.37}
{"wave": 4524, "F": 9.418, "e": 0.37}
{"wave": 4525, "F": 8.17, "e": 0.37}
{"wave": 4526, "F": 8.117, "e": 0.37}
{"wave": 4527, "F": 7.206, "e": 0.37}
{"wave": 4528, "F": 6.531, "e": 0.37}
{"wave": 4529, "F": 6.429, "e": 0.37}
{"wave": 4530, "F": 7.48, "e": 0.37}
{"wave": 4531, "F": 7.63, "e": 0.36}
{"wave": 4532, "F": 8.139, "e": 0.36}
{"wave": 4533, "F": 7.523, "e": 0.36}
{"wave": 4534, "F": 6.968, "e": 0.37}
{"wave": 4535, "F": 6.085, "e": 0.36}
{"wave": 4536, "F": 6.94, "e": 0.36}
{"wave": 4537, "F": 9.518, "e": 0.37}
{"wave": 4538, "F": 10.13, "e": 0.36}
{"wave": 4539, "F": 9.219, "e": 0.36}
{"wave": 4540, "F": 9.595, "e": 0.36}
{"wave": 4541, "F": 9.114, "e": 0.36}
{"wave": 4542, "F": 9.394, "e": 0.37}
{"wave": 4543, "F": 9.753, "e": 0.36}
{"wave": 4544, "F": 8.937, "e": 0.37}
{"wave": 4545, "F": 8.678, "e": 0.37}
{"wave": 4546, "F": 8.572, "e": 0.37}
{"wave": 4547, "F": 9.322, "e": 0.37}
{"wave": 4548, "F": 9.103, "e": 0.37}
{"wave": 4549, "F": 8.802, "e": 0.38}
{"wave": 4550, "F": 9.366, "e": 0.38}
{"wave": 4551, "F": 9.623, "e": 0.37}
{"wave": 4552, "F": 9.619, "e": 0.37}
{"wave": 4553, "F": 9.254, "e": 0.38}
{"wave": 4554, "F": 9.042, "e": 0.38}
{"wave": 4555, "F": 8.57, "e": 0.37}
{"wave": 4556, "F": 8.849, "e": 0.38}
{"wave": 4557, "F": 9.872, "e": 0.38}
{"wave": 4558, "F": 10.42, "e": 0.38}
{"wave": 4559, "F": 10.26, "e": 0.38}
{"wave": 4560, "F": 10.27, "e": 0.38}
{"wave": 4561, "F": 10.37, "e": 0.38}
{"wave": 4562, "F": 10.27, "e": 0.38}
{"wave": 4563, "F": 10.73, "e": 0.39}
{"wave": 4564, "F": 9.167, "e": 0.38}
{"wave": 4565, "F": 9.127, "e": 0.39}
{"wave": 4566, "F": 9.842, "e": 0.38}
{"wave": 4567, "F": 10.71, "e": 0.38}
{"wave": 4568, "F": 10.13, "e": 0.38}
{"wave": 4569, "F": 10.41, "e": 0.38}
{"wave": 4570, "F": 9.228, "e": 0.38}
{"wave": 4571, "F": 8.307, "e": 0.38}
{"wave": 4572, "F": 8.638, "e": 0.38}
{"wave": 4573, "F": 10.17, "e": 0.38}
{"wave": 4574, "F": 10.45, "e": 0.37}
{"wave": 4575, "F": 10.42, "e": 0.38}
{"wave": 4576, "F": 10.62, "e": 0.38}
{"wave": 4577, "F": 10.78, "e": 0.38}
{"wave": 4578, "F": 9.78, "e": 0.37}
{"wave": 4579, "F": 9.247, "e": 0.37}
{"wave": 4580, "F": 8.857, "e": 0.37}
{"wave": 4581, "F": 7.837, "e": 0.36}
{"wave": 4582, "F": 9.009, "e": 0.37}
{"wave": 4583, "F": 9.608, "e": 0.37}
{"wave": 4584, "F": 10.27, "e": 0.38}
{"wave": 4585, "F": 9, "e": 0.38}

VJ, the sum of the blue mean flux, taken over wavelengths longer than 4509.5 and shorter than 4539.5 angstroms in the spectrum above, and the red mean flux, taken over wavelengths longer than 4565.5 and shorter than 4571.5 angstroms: 18.4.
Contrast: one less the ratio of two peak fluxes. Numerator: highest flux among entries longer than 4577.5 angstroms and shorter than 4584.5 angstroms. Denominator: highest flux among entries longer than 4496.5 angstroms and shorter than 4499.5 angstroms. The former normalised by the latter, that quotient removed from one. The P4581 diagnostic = -0.12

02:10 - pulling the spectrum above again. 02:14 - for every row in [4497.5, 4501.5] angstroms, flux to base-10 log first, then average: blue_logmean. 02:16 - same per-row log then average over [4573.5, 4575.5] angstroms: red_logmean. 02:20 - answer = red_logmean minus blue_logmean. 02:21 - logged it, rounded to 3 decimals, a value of 0.054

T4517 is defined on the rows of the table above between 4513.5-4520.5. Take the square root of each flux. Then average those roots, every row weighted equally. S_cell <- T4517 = 3.08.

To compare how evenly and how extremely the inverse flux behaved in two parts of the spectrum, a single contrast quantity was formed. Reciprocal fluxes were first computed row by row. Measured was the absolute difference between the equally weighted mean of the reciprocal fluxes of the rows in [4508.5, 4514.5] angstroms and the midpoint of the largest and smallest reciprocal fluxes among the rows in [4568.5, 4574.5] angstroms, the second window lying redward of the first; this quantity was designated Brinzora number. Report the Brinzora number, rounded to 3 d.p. 0.004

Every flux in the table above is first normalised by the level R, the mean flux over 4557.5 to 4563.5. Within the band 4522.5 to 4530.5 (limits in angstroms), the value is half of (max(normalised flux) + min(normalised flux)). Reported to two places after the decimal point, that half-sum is 0.76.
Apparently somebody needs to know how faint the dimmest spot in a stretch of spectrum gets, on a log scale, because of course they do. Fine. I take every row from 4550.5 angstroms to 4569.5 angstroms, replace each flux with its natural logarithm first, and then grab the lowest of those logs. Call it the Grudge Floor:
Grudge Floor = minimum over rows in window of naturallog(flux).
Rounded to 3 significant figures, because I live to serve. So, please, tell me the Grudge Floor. 2.15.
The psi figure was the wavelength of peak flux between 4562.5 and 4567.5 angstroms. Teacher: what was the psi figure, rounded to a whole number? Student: 4563 angstroms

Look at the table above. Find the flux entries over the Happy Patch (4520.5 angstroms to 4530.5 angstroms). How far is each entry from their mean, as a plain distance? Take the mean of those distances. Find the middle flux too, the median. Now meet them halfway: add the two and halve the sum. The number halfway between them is 4.6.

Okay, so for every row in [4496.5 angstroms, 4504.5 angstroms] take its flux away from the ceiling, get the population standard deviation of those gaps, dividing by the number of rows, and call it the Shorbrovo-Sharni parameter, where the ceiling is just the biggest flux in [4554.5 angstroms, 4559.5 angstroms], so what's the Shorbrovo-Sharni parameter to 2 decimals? 0.57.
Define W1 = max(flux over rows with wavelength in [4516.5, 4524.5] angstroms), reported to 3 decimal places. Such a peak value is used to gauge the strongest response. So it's 10.350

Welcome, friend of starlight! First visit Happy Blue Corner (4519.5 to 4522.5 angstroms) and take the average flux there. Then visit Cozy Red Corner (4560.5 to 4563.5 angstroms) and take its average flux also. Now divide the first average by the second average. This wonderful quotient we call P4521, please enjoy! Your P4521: 0.96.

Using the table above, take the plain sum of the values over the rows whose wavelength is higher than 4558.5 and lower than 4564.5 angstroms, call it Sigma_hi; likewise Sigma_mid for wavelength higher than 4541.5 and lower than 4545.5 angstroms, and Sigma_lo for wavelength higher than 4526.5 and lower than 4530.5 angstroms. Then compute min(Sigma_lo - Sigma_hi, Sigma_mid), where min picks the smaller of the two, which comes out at -33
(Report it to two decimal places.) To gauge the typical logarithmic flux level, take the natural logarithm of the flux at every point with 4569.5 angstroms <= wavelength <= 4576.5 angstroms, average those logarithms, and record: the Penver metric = 2.27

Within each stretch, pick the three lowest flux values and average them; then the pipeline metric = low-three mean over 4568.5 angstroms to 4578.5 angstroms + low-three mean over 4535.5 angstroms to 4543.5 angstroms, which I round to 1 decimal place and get 17.1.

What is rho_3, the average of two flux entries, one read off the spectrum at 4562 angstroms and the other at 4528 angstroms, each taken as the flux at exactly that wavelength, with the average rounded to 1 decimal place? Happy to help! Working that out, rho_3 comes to 8.4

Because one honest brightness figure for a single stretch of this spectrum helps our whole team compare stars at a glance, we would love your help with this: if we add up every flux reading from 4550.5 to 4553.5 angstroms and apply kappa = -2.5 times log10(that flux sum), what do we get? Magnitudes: -3.64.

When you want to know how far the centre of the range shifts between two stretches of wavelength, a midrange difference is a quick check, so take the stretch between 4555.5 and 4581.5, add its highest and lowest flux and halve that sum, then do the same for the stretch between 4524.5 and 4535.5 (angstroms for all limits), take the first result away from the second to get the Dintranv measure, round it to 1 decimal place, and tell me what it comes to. -2.2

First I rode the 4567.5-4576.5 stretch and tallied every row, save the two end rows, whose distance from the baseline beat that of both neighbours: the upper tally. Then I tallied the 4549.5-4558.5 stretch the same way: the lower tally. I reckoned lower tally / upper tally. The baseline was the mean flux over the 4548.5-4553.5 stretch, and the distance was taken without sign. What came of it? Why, 0.67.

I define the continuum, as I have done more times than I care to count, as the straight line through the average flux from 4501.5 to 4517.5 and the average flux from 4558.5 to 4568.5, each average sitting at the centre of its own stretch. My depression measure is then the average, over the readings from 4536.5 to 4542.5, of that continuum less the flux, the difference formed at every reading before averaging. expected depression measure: 0.48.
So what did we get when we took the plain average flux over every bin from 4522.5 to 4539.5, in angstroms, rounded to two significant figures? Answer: 7.9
